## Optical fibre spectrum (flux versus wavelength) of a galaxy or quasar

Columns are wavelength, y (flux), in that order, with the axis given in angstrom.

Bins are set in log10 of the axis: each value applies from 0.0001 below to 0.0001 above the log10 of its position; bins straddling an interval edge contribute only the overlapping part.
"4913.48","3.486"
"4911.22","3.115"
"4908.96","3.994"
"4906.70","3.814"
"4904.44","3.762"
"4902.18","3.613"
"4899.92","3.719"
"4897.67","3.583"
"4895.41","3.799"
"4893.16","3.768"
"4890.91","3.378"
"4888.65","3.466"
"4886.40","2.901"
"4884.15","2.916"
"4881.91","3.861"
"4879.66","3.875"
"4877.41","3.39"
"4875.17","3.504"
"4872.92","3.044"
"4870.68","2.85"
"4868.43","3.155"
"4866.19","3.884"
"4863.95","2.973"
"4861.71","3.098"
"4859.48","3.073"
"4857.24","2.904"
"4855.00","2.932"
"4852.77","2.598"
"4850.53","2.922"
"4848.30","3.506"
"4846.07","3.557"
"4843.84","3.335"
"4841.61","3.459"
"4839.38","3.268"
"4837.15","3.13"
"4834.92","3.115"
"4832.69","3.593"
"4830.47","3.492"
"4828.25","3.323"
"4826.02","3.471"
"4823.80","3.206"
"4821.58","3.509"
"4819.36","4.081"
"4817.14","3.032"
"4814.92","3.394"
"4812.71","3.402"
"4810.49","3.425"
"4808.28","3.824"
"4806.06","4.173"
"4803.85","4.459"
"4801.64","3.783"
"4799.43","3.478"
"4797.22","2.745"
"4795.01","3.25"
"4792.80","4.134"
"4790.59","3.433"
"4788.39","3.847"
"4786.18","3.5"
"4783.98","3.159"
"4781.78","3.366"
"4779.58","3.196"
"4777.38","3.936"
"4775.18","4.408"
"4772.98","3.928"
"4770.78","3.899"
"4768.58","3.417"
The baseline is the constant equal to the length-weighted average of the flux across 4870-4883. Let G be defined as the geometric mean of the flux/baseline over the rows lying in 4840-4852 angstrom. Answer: 0.973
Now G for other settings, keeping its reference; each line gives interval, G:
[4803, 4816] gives 1.093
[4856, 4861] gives 0.869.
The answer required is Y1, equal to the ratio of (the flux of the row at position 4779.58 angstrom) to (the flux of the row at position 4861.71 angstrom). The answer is 1.03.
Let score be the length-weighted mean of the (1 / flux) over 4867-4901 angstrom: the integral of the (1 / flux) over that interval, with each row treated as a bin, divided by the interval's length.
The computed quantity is 0.296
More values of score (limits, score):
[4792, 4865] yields 0.300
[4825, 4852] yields 0.301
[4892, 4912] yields 0.272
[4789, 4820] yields 0.281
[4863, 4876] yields 0.313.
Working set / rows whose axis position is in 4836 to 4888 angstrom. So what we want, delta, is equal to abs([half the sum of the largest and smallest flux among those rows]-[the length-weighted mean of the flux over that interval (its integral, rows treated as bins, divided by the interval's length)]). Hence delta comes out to 0.015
